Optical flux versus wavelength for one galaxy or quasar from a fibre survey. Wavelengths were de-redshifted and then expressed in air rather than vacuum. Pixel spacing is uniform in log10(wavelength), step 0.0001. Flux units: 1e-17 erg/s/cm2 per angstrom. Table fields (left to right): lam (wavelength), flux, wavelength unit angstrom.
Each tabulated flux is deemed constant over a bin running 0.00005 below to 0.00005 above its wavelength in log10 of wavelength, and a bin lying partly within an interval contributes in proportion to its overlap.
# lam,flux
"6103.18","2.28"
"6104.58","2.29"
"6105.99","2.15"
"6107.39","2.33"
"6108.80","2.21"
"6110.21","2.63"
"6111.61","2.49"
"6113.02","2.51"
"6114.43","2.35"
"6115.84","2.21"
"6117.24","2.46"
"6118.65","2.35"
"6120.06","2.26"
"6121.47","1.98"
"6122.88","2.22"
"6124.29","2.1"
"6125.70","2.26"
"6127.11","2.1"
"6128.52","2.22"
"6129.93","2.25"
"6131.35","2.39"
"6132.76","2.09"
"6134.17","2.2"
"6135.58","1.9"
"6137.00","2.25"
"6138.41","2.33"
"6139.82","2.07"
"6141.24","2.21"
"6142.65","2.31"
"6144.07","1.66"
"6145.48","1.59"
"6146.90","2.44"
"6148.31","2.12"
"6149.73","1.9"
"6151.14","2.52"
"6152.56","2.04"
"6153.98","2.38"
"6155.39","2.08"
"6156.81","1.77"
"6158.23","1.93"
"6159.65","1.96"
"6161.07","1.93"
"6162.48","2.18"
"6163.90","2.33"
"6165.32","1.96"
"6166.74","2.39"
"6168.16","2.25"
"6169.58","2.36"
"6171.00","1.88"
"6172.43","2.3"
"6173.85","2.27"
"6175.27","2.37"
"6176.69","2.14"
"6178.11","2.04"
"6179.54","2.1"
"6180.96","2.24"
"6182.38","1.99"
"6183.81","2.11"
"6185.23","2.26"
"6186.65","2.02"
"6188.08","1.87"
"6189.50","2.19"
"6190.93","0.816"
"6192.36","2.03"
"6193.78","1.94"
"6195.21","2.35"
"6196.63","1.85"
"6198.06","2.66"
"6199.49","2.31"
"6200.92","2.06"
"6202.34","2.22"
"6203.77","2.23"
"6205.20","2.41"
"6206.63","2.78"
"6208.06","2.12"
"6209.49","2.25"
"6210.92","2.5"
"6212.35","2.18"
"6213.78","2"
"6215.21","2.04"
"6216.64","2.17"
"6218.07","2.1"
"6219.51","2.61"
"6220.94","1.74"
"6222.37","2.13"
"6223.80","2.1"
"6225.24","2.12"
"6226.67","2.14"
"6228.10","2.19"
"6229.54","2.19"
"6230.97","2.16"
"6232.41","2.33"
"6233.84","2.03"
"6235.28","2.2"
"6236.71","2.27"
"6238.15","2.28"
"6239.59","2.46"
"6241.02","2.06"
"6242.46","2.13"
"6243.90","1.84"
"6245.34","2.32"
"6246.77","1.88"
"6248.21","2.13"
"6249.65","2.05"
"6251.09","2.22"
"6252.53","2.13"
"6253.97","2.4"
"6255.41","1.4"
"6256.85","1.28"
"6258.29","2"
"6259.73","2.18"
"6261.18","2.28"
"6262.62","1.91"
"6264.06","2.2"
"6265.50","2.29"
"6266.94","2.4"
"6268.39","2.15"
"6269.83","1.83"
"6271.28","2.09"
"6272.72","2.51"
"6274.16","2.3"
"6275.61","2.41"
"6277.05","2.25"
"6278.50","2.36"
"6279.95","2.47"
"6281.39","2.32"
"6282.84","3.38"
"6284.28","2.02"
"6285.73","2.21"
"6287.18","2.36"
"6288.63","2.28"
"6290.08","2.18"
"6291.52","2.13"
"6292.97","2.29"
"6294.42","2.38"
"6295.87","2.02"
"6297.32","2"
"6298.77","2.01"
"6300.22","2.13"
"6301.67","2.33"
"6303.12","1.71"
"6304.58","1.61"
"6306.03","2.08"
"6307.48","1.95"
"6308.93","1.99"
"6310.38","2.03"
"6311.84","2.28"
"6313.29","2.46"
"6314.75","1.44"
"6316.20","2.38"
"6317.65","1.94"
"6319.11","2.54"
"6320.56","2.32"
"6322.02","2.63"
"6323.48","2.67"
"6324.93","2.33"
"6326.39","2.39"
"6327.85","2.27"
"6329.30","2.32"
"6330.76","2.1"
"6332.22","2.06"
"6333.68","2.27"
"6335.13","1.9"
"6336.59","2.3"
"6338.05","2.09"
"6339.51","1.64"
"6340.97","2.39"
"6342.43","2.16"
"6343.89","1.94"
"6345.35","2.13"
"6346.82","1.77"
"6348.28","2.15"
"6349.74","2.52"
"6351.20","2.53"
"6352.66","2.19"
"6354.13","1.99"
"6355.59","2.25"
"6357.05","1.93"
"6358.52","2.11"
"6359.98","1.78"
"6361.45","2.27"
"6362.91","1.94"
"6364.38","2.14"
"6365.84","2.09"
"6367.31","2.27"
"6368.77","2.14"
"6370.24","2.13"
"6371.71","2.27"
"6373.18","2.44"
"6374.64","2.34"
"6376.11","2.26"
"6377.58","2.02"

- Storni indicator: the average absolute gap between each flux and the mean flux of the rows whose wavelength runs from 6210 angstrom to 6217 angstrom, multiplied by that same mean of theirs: 0.28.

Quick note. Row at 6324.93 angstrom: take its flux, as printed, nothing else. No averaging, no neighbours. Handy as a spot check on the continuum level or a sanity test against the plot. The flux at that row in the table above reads 2.33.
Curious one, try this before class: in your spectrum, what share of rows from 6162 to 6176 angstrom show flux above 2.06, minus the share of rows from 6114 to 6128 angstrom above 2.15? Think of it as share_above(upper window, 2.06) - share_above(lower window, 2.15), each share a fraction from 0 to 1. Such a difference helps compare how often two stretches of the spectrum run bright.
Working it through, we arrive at 0.10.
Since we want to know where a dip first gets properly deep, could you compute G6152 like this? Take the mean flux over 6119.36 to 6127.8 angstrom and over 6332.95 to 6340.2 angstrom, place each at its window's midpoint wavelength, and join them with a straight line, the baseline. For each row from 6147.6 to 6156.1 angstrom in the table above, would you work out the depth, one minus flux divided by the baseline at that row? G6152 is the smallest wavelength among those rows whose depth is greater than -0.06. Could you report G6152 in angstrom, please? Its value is 6148.31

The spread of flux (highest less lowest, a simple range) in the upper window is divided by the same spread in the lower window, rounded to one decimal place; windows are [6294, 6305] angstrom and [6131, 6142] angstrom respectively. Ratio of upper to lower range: 1.6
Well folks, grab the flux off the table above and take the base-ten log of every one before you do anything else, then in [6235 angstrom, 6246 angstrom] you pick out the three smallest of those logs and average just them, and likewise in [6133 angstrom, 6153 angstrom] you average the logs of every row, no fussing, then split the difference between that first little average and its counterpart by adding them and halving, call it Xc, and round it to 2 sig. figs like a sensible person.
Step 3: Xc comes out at 0.31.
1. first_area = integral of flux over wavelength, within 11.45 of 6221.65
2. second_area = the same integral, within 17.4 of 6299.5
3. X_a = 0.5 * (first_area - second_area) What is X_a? -13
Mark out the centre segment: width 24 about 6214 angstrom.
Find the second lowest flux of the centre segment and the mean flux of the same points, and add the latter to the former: 4.22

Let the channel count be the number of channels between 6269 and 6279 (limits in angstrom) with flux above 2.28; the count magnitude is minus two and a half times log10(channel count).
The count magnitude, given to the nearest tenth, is -1.5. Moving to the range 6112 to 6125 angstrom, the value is -1.5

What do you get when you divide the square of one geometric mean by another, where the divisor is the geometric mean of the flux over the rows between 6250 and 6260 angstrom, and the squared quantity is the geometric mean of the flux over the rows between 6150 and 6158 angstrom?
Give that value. 2.42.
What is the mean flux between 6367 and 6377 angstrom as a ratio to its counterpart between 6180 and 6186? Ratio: 1.05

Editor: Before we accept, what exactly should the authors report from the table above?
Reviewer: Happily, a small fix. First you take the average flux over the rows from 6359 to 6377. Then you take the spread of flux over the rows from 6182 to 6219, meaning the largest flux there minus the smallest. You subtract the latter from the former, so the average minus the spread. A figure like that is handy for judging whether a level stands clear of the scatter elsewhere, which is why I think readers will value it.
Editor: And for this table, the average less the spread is 0.21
